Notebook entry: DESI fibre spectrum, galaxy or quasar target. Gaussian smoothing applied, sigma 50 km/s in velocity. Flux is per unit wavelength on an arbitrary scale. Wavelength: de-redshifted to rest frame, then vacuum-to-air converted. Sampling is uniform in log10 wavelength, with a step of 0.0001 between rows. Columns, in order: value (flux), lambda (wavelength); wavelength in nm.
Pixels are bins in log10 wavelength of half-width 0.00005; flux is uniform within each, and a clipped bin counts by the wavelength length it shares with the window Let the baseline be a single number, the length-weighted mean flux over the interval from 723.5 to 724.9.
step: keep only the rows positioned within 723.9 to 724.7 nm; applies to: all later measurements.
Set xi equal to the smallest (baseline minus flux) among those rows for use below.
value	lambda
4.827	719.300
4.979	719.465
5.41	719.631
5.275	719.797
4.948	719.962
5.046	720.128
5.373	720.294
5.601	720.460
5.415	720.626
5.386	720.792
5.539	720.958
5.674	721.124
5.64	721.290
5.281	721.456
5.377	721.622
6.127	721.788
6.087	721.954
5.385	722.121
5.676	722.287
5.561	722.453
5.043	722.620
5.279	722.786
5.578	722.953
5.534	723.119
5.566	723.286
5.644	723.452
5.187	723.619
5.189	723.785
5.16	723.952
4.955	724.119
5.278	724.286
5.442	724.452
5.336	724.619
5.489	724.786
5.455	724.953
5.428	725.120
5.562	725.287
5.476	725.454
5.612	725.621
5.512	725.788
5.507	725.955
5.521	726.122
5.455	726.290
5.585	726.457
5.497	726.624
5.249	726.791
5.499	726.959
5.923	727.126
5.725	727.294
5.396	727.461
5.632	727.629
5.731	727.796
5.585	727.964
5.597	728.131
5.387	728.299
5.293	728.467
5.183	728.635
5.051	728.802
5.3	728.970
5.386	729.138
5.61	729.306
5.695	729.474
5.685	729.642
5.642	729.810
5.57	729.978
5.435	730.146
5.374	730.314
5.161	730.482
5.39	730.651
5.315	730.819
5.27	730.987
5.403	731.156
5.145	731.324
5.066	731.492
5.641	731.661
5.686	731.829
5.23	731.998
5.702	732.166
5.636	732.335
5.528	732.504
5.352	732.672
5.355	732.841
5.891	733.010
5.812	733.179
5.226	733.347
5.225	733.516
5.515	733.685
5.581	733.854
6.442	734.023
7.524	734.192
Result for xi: -0.17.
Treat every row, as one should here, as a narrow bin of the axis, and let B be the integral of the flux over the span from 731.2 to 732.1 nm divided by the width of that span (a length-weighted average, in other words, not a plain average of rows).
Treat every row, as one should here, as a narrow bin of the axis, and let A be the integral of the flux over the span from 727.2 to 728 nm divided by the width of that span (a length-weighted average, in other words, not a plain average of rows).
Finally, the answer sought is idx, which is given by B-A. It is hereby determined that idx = -0.2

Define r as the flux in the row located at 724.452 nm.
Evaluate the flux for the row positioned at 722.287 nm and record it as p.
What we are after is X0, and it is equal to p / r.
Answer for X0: 1.04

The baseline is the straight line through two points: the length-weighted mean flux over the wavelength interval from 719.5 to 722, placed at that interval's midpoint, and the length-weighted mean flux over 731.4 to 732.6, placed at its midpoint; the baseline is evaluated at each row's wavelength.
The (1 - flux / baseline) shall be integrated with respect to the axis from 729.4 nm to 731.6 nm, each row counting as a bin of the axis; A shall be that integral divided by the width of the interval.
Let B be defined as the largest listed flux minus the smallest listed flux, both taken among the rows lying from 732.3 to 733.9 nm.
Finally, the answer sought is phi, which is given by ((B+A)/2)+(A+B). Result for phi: 1.02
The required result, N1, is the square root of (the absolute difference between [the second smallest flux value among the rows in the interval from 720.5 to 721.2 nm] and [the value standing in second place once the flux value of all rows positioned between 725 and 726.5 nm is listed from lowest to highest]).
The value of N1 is 0.20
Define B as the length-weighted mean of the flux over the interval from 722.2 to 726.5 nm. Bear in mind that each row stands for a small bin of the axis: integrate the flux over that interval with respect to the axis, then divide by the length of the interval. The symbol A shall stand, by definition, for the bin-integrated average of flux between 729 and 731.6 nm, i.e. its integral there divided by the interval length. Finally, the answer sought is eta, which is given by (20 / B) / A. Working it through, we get 0.682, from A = 5.41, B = 5.42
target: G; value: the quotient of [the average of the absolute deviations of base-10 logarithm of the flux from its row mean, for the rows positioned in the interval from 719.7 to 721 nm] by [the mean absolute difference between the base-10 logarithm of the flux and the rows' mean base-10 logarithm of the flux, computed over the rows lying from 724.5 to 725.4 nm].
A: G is 3.1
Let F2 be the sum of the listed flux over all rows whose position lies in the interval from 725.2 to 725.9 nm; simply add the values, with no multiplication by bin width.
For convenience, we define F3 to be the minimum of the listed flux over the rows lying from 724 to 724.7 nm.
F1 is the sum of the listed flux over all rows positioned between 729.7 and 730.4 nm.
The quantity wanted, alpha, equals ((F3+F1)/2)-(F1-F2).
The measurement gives 13.6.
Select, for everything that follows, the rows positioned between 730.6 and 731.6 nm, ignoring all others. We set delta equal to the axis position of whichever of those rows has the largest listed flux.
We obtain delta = 731.156 nm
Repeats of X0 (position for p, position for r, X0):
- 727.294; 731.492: 1.13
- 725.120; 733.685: 0.98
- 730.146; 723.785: 1.05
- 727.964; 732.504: 1.01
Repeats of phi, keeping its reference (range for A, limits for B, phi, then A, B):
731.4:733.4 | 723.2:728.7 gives 1.45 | -0.003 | 0.97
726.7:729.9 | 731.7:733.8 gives 0.99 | -0.003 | 0.67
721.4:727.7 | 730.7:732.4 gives 0.95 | -0.001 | 0.64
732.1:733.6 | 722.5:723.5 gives 0.89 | -0.004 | 0.60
